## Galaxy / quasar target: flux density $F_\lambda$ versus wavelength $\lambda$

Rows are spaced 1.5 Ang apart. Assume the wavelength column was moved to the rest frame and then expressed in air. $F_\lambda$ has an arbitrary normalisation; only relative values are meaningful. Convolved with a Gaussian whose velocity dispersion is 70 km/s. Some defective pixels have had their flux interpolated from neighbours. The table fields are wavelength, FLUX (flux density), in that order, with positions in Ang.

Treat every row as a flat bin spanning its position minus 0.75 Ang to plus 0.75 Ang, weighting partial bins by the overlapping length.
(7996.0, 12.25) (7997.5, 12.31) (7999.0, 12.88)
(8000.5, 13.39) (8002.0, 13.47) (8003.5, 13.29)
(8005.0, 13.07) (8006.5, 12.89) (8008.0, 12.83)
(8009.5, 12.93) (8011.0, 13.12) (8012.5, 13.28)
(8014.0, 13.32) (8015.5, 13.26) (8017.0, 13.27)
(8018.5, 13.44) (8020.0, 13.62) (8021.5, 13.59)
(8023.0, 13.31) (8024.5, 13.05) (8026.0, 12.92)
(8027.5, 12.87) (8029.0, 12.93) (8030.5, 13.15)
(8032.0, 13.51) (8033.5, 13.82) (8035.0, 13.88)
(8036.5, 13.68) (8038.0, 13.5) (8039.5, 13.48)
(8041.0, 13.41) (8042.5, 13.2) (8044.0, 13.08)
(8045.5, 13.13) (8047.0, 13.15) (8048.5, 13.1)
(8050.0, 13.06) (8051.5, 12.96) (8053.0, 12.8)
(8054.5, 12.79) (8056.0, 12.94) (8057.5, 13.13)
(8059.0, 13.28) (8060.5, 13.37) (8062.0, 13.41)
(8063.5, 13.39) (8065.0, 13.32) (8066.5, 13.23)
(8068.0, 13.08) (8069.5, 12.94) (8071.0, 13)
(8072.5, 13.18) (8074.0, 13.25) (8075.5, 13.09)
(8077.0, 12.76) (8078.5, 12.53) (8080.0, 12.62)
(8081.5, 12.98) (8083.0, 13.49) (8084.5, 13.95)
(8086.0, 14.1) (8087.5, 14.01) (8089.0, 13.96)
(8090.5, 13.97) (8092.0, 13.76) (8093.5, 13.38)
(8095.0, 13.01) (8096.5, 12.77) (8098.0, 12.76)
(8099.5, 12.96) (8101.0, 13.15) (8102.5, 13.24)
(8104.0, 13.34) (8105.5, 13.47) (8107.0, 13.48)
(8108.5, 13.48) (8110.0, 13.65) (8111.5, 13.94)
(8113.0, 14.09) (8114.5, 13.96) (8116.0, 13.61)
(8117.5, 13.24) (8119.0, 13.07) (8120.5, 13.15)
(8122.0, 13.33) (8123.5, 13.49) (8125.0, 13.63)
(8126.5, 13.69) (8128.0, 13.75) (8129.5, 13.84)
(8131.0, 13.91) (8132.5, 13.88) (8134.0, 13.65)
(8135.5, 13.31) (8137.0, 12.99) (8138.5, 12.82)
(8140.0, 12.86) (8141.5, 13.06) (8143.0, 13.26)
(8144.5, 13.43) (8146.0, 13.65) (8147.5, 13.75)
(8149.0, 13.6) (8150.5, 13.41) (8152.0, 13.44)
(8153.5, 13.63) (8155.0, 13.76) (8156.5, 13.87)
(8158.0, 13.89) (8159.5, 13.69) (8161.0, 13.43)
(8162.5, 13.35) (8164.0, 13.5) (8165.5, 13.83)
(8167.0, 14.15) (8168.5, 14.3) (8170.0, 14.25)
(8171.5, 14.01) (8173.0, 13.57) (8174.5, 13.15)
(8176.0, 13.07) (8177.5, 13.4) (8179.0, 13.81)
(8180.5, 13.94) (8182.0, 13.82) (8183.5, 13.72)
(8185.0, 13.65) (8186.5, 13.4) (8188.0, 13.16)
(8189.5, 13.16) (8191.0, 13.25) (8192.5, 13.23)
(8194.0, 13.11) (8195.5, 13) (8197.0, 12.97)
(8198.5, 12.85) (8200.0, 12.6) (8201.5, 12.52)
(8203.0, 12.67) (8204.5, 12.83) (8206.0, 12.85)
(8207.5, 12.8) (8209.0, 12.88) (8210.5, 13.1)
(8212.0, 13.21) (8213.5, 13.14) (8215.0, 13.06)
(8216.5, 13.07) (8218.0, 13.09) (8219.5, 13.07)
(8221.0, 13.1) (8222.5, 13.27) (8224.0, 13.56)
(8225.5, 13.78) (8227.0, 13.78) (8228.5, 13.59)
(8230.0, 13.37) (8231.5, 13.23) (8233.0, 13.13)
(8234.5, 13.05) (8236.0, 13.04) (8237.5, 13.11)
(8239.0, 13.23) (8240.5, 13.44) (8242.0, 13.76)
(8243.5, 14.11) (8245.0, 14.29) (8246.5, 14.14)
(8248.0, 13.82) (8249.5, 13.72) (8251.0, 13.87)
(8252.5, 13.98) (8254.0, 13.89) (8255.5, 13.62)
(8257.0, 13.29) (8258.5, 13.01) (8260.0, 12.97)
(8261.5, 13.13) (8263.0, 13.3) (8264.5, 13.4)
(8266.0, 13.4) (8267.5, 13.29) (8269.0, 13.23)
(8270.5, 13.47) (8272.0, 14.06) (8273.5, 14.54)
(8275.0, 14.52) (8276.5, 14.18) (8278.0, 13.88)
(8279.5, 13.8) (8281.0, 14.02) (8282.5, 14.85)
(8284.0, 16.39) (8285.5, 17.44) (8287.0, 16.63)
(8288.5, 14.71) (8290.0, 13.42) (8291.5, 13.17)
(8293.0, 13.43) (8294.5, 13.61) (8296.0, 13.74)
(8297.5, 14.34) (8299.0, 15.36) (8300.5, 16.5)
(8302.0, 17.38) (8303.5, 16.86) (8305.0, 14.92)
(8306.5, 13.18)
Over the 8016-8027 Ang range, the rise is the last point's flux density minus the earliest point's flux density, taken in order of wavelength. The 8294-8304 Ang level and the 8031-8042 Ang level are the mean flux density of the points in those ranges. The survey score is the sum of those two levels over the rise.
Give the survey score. -83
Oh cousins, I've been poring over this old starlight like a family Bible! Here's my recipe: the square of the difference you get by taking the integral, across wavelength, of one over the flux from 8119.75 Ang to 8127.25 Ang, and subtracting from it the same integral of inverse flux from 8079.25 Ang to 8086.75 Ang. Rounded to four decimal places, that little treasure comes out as 0.0000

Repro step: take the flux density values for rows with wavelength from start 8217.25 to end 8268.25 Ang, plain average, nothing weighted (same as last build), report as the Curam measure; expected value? 13.5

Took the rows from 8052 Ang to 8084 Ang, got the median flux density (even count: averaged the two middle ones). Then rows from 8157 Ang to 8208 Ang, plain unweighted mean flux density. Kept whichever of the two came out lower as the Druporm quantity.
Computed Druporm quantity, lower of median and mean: 13.1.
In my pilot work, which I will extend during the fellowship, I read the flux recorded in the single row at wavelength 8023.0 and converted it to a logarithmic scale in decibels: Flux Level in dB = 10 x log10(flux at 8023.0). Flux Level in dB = 11.2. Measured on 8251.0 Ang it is 11.4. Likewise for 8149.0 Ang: 11.3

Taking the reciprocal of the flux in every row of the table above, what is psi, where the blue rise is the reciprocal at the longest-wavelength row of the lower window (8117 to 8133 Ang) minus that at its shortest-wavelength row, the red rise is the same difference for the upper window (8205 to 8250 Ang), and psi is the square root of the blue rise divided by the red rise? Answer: 0.84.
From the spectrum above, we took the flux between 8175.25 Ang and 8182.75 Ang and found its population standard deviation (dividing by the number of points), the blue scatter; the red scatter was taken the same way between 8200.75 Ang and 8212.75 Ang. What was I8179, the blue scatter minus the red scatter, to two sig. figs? 0.12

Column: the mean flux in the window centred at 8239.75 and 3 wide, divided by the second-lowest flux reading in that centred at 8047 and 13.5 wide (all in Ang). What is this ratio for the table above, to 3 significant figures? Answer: 1.03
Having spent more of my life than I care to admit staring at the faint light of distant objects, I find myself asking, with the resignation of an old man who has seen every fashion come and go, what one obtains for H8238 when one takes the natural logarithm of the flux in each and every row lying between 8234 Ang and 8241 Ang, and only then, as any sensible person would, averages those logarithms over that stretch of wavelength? 2.58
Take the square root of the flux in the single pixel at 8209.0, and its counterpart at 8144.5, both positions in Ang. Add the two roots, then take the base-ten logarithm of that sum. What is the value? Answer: 0.8606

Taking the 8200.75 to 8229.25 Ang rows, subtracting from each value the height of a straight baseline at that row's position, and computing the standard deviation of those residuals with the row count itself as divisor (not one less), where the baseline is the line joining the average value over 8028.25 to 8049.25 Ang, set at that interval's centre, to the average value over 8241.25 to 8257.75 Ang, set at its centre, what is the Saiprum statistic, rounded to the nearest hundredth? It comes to 0.32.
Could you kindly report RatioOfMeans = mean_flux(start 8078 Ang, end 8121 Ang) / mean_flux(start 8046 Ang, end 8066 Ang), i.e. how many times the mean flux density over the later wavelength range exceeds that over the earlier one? 1.02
